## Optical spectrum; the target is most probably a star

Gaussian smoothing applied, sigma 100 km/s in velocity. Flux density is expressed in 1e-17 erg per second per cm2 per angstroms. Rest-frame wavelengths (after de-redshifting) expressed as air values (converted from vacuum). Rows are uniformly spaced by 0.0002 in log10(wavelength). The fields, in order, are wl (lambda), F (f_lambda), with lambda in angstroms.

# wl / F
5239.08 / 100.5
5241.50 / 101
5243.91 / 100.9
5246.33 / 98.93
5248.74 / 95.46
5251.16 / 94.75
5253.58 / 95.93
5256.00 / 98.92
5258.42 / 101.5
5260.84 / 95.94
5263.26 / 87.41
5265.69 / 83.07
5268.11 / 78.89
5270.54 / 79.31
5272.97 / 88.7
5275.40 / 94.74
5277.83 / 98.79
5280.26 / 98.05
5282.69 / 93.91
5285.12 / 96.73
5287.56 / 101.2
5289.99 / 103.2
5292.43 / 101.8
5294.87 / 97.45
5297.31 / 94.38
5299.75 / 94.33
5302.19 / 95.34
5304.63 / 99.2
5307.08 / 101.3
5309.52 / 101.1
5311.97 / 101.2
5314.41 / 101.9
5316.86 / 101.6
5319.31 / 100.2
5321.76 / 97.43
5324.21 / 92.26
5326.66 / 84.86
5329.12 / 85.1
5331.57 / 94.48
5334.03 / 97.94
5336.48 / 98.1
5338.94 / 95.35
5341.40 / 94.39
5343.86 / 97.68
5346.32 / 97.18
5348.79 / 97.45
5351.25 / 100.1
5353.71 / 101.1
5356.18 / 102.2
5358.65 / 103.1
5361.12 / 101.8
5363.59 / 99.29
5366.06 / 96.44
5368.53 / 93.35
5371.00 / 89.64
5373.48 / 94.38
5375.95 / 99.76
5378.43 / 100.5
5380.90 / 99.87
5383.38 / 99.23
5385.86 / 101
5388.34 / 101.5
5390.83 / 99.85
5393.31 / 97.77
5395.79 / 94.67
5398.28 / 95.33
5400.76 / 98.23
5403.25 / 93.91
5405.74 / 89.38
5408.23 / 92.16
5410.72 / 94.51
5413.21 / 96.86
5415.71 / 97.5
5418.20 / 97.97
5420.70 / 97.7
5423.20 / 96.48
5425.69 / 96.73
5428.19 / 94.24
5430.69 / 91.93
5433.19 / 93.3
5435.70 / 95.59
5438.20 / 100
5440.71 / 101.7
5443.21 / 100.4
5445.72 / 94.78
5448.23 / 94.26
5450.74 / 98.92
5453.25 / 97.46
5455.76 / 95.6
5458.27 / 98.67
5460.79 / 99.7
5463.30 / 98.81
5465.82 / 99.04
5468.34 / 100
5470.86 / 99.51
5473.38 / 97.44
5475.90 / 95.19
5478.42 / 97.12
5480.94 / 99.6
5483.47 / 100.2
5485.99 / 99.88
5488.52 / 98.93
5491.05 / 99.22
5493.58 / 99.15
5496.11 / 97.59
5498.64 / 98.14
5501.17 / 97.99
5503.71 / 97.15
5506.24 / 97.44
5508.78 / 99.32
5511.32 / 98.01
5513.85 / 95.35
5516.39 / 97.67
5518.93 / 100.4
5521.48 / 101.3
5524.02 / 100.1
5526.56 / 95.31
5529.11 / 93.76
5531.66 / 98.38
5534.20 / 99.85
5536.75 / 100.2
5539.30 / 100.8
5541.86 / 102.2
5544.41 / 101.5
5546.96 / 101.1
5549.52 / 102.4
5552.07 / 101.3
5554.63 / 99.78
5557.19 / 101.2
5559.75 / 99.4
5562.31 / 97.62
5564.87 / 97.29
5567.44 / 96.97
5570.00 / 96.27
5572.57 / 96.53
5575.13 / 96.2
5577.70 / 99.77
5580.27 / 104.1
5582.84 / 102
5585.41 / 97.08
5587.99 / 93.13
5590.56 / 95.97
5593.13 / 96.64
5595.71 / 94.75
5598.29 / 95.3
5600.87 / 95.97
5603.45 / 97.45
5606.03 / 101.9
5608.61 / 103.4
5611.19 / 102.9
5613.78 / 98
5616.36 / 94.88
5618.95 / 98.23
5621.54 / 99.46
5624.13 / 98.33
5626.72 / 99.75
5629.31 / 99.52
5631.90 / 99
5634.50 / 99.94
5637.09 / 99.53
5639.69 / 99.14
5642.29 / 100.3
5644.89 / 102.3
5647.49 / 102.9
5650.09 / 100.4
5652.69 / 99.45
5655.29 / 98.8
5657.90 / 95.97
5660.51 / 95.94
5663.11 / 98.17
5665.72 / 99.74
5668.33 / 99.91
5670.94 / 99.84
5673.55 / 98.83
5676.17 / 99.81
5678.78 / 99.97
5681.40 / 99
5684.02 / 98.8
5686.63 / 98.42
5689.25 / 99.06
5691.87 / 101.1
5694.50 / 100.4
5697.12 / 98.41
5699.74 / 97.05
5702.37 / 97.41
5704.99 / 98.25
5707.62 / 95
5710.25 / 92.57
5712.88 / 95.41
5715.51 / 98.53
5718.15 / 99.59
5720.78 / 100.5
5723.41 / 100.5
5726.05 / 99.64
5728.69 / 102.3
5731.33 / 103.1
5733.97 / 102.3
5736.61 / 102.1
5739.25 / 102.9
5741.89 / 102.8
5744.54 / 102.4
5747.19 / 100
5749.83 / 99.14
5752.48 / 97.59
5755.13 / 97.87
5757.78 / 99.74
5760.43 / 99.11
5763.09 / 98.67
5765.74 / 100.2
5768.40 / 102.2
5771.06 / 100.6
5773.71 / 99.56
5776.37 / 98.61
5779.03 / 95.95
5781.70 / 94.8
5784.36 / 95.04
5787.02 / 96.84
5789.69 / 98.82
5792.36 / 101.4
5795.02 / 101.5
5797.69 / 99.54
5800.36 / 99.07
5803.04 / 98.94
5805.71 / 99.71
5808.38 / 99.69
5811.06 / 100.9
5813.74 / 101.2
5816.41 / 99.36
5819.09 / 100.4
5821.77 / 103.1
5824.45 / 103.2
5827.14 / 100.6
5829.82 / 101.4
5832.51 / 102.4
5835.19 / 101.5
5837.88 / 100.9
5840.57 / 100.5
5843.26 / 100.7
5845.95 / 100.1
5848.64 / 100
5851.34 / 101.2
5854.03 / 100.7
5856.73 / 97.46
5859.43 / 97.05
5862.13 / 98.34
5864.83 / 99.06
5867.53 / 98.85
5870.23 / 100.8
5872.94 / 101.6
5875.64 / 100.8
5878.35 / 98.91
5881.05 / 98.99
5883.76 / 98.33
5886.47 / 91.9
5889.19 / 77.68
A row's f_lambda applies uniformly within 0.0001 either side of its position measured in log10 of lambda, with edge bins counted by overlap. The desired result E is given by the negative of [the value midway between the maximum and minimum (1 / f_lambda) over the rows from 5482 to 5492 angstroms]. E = -0.0100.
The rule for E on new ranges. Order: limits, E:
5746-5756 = -0.0101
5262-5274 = -0.0120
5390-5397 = -0.0103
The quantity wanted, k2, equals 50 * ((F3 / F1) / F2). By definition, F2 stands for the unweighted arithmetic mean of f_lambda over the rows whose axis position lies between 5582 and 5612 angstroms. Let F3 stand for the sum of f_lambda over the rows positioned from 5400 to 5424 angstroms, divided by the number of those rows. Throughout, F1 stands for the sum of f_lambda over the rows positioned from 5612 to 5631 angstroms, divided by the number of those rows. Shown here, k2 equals 0.495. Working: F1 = 98.3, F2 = 98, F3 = 95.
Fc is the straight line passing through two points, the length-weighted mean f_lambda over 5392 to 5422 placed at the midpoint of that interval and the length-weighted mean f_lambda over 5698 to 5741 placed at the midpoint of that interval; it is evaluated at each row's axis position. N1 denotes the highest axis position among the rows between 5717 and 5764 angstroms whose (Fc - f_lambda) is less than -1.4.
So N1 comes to 5744.54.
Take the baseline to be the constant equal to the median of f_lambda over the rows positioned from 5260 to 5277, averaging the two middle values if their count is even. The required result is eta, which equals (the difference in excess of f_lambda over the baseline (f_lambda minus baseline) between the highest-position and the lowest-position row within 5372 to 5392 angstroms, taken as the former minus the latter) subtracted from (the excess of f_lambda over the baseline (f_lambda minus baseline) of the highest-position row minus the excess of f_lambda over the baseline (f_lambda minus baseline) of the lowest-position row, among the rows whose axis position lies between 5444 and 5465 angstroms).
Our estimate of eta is -1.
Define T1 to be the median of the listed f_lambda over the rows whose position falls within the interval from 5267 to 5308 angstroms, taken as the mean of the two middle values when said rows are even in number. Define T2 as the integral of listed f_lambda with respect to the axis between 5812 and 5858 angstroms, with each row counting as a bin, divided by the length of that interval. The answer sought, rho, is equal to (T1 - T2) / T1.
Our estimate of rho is -0.043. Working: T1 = 97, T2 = 100.9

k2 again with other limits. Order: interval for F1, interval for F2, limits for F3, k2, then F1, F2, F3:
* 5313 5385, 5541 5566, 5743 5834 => 0.511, 97.1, 100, 100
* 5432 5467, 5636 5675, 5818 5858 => 0.519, 97.7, 99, 101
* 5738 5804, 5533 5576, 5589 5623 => 0.496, 99.3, 99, 98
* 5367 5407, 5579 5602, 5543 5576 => 0.526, 96.8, 97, 99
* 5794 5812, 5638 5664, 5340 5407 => 0.492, 99.9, 99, 98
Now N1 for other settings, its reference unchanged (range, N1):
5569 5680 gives 5650.09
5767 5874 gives 5832.51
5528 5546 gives 5544.41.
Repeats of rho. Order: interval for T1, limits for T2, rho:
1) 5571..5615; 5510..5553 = -0.024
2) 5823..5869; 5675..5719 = 0.024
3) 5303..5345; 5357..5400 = -0.002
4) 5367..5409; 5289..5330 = 0.005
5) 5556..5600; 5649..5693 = -0.021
